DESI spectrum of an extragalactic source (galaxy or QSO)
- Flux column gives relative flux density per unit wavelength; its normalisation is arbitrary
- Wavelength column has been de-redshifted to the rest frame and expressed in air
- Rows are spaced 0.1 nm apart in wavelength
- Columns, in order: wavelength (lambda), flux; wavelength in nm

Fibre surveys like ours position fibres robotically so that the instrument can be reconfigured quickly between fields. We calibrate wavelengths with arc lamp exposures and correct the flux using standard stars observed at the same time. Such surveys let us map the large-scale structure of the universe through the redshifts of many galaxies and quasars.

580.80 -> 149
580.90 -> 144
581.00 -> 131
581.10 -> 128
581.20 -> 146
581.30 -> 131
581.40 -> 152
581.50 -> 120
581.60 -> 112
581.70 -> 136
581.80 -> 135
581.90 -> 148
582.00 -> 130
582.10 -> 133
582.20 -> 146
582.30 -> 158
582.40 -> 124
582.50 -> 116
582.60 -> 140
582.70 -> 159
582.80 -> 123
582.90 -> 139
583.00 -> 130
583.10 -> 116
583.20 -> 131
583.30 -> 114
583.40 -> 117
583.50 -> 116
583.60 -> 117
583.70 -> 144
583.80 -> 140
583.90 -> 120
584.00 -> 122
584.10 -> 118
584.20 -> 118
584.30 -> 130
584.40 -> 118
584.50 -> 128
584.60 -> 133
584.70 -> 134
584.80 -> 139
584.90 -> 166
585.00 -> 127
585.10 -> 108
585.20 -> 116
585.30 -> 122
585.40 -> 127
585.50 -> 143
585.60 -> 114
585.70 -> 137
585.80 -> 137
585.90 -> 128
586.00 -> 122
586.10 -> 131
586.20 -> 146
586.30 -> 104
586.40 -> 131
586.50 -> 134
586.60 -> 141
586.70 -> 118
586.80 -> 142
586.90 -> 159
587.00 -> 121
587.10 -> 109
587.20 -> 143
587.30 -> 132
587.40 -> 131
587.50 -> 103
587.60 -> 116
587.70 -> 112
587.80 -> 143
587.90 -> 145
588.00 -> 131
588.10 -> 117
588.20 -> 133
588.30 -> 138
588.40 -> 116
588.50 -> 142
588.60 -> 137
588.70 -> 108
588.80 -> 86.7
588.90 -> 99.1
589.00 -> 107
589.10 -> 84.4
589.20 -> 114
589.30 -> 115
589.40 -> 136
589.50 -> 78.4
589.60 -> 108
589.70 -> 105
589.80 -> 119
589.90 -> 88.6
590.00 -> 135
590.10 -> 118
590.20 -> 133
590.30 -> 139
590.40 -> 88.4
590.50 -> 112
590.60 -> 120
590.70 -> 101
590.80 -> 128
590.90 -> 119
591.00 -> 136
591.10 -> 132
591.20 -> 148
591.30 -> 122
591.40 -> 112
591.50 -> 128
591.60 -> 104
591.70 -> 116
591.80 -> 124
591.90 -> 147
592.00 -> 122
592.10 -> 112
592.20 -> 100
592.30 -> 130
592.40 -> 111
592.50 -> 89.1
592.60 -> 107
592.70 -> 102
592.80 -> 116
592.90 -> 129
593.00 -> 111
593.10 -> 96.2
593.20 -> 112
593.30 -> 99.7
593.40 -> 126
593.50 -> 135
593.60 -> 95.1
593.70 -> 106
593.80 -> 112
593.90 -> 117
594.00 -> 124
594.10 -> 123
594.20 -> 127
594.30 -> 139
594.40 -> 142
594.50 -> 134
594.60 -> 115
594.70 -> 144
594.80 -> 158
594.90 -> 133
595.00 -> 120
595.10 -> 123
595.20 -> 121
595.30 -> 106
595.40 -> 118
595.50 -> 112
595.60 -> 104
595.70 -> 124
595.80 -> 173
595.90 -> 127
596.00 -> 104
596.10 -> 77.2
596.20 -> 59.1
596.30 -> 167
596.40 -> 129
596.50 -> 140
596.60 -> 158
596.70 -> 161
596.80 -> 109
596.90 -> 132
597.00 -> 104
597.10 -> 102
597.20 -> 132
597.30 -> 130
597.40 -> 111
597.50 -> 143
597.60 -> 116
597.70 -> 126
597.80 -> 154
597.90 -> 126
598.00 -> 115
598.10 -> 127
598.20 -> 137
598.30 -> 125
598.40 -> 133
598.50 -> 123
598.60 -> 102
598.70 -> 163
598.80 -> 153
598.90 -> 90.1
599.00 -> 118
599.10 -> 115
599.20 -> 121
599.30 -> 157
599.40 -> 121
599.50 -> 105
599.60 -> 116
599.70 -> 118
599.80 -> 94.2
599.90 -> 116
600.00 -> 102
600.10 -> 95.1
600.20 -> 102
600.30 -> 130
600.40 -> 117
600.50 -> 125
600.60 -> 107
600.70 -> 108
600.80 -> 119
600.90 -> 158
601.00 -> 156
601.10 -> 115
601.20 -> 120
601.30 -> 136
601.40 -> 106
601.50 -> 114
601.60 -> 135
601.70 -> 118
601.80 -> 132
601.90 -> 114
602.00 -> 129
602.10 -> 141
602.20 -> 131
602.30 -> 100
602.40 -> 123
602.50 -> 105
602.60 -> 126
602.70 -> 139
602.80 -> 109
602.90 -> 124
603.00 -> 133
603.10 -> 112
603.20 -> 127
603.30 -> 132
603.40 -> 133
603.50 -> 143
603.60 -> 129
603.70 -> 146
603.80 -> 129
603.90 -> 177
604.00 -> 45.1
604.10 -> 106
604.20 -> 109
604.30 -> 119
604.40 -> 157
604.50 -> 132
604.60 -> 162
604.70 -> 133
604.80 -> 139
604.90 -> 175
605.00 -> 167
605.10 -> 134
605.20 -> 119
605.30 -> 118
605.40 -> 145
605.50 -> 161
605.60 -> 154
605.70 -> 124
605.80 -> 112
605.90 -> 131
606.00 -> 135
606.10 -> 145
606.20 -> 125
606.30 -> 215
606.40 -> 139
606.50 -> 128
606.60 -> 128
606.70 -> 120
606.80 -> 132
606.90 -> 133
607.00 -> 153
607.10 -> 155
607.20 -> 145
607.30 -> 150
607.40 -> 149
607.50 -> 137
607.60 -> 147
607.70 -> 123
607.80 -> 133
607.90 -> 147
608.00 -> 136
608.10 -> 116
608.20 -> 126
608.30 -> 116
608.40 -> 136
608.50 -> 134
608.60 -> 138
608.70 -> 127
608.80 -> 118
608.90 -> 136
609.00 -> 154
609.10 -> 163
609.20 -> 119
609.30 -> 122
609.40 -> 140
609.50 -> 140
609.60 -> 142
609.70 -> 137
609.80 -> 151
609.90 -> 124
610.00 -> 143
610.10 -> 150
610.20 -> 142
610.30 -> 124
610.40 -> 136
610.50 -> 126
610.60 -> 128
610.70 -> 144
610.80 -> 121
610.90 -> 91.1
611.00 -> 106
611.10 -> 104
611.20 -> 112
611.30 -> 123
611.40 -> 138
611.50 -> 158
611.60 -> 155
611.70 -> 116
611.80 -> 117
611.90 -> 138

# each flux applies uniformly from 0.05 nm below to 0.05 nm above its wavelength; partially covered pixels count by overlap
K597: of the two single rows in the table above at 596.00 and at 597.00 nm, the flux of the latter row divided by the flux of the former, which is 1.00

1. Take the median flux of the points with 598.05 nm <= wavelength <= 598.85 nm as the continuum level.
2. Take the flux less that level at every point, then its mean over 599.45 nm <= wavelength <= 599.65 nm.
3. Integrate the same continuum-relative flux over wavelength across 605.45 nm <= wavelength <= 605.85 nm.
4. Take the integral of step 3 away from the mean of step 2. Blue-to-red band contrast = -23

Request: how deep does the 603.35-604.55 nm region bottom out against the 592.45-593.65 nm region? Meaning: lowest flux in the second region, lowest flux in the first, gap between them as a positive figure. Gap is 44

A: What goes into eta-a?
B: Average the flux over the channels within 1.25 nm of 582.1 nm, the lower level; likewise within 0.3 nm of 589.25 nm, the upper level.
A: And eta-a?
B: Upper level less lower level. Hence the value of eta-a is -28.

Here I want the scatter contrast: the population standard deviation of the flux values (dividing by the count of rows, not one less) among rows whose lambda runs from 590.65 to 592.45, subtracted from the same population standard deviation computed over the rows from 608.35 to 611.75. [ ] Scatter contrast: 2.4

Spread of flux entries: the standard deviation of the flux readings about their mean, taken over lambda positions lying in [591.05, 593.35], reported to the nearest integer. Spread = 15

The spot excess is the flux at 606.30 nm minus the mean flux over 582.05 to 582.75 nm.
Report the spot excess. 76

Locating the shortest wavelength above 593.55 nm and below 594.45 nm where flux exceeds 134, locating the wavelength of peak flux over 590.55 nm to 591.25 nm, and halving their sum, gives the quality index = 592.75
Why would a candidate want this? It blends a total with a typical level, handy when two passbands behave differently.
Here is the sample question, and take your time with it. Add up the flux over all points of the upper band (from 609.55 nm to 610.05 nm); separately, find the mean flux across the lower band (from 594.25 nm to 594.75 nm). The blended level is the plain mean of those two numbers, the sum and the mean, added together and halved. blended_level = 416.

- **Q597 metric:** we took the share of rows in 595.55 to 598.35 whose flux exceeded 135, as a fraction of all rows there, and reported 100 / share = 350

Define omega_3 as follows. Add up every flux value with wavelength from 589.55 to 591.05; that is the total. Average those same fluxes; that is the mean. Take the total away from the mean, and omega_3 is -1633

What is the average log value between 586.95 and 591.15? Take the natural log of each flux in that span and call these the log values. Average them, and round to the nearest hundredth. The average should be 4.76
